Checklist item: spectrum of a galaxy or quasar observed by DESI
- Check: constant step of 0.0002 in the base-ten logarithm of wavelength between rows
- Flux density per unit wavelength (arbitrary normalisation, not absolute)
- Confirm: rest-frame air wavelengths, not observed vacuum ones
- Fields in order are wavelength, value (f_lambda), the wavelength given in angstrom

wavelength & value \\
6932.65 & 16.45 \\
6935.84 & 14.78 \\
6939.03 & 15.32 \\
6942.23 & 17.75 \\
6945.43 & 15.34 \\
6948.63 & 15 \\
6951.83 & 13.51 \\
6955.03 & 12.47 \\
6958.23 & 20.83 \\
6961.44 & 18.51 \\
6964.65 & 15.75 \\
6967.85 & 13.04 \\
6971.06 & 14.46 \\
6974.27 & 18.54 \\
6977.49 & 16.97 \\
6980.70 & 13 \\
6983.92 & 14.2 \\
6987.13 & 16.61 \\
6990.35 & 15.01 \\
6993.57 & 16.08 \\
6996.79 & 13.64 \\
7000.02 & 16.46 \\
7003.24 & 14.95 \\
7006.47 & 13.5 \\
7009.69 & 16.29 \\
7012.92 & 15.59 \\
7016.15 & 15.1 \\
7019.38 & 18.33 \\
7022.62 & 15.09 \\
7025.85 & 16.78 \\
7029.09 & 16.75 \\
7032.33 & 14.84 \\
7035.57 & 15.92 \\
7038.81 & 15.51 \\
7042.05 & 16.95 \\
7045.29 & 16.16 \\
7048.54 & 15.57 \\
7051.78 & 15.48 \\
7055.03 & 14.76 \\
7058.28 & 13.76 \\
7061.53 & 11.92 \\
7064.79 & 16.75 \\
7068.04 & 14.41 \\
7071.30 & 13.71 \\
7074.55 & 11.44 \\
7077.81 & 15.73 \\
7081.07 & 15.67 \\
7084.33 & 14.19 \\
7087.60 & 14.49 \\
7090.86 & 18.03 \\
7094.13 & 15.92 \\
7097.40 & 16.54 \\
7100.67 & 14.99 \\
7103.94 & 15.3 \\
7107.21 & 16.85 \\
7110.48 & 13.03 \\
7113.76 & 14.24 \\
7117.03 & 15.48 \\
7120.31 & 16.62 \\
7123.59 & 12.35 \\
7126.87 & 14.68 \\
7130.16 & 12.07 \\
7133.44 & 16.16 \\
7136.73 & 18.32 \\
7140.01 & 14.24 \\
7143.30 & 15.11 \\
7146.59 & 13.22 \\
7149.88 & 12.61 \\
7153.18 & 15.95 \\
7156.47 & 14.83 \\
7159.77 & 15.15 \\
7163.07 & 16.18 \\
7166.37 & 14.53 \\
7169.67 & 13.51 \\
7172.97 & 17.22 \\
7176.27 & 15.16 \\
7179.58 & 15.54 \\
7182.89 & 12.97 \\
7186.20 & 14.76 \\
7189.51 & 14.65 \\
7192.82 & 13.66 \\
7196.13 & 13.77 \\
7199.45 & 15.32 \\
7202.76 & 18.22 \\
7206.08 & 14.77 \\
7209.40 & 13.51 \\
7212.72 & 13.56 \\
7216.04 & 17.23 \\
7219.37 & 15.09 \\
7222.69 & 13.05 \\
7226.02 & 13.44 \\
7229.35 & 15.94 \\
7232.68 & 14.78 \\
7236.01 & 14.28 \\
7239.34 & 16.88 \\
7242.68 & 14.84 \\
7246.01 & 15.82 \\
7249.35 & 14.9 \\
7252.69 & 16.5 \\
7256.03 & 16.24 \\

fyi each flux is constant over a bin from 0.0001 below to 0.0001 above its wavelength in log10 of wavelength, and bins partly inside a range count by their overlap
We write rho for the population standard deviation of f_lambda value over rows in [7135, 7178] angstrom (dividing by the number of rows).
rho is 1.52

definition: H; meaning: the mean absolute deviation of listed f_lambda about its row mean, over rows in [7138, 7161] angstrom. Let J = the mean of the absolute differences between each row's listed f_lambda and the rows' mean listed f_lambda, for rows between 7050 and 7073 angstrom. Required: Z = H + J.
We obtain 2.02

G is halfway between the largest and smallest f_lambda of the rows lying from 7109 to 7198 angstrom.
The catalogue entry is 15.2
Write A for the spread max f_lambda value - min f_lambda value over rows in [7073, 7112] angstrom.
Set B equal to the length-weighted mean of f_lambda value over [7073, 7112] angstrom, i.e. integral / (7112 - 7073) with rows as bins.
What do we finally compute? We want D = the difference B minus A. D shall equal 8.6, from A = 7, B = 15.2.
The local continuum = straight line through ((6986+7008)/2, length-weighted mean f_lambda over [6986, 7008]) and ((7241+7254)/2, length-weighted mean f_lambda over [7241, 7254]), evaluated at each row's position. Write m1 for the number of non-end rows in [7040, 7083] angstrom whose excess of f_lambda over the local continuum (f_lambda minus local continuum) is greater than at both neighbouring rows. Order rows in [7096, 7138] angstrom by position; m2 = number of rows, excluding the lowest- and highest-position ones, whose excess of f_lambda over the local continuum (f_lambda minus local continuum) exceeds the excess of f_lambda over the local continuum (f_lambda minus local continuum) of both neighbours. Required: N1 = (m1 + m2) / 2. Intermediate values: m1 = 2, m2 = 3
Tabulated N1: 2.5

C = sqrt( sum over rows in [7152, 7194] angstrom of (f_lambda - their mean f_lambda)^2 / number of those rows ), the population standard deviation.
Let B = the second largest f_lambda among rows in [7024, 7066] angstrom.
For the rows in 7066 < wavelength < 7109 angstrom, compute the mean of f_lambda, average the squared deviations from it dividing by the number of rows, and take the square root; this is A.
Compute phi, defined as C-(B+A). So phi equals -17.2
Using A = 1.57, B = 16.78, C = 1.11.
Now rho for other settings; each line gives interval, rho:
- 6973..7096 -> 1.56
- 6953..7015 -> 2.11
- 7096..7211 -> 1.52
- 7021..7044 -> 0.80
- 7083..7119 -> 1.35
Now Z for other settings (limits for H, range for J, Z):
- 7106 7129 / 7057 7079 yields 2.77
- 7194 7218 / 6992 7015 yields 2.50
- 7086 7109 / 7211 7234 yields 2.14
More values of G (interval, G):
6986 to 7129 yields 14.9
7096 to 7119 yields 14.9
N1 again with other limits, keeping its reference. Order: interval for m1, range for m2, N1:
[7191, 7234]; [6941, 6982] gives 2.5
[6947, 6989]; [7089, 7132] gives 3.0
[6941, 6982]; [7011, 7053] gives 3.0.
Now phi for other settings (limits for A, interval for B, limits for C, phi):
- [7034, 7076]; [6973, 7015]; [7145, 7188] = -17.3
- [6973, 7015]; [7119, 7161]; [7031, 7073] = -16.8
